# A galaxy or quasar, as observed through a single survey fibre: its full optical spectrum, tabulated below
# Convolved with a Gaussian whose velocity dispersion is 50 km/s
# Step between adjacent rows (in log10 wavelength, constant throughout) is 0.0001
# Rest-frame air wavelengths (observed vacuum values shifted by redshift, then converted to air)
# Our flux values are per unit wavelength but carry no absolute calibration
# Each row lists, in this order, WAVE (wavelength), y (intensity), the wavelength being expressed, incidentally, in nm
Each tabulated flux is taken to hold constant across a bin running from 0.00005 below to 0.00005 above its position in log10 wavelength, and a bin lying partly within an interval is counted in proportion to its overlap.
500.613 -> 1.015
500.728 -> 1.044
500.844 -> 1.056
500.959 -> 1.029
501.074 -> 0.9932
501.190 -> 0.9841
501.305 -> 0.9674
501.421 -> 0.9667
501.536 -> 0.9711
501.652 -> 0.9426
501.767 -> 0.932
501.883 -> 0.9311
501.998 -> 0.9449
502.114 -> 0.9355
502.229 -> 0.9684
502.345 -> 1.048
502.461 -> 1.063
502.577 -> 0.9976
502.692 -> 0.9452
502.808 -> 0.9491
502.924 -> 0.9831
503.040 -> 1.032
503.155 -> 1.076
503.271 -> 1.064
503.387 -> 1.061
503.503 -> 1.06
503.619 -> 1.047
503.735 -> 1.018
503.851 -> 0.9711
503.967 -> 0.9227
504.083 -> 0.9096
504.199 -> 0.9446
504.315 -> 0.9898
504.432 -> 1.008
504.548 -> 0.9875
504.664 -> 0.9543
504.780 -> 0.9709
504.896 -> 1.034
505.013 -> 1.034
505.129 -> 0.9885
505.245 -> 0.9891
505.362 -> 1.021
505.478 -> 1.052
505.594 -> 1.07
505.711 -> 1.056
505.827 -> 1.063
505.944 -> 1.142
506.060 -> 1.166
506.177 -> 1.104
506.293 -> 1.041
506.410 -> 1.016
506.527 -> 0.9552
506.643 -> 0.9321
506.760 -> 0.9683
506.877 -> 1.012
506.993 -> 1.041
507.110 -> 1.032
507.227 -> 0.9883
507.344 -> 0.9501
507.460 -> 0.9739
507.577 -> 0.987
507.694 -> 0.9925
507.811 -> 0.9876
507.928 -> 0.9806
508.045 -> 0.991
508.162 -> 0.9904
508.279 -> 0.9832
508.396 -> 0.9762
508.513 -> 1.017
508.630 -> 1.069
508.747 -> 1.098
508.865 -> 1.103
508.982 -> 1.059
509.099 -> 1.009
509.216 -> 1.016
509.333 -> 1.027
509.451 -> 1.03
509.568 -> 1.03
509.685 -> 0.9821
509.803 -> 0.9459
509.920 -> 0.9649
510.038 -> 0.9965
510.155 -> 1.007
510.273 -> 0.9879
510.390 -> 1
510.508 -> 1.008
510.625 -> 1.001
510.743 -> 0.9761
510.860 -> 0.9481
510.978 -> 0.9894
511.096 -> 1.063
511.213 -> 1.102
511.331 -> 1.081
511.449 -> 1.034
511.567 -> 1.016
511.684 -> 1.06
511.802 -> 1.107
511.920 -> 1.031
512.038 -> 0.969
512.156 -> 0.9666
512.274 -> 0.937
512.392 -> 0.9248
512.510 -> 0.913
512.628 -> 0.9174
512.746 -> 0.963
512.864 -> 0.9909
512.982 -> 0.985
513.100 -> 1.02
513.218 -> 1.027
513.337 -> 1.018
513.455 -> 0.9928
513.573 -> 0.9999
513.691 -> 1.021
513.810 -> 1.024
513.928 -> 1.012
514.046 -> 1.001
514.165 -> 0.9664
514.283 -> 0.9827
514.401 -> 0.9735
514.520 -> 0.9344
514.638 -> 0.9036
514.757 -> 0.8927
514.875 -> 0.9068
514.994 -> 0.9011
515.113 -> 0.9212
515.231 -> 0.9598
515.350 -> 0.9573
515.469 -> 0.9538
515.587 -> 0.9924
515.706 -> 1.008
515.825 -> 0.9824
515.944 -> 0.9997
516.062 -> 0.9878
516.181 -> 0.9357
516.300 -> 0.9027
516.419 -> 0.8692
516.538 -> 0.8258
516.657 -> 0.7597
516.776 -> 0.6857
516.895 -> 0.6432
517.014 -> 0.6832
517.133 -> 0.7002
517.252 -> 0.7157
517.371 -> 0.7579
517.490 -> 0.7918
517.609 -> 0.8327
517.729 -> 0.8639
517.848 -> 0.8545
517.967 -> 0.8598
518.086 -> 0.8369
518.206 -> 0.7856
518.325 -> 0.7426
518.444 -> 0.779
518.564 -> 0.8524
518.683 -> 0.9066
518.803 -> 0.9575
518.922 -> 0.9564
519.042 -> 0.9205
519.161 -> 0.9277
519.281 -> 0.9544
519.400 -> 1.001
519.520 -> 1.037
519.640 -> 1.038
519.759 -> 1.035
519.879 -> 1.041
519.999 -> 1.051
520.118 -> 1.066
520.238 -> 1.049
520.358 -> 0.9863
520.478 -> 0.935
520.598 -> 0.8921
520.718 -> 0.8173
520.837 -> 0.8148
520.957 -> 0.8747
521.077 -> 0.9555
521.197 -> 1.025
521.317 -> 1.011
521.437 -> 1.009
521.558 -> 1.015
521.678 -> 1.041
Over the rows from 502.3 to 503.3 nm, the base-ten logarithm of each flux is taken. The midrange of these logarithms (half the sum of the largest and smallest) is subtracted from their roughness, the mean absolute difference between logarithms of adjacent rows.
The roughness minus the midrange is 0.0111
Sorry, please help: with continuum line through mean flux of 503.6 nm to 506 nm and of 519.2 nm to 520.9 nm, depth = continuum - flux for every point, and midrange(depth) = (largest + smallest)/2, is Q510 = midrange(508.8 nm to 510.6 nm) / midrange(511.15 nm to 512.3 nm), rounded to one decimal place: 0.9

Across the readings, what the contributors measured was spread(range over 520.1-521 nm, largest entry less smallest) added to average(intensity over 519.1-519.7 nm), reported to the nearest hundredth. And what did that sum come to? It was 1.24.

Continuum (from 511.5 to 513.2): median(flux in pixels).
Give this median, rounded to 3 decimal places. 0.977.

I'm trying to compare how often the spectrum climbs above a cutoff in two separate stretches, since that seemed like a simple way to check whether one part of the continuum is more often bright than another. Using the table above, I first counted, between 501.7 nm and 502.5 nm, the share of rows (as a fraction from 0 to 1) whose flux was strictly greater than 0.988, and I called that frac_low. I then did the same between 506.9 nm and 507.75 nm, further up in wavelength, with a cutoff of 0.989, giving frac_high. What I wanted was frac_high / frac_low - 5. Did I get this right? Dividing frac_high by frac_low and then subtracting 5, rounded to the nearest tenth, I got -3.5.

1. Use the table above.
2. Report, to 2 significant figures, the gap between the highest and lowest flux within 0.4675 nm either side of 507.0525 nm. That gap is 0.11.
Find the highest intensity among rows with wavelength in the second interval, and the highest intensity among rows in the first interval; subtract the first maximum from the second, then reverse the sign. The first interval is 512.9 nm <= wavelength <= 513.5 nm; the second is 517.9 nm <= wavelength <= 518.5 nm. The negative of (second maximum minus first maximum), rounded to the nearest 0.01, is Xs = 0.17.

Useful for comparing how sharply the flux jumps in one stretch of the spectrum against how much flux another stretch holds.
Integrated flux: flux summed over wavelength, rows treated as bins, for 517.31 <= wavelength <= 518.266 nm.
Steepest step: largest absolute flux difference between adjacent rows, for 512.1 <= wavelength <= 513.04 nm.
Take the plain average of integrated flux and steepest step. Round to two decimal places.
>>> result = 0.42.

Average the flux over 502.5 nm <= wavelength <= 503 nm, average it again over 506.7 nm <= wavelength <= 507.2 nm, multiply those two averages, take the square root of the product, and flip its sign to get -0.99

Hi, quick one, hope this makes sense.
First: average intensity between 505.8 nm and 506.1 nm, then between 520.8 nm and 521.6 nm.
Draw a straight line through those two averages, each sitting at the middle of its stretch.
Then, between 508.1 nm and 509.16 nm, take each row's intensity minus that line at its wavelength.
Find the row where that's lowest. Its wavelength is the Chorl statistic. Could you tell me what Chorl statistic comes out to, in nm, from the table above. 508.396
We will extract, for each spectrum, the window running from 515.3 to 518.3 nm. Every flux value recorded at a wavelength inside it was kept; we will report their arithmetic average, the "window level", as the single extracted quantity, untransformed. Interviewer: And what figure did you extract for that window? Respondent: 0.85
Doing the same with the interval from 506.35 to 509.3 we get 1.01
